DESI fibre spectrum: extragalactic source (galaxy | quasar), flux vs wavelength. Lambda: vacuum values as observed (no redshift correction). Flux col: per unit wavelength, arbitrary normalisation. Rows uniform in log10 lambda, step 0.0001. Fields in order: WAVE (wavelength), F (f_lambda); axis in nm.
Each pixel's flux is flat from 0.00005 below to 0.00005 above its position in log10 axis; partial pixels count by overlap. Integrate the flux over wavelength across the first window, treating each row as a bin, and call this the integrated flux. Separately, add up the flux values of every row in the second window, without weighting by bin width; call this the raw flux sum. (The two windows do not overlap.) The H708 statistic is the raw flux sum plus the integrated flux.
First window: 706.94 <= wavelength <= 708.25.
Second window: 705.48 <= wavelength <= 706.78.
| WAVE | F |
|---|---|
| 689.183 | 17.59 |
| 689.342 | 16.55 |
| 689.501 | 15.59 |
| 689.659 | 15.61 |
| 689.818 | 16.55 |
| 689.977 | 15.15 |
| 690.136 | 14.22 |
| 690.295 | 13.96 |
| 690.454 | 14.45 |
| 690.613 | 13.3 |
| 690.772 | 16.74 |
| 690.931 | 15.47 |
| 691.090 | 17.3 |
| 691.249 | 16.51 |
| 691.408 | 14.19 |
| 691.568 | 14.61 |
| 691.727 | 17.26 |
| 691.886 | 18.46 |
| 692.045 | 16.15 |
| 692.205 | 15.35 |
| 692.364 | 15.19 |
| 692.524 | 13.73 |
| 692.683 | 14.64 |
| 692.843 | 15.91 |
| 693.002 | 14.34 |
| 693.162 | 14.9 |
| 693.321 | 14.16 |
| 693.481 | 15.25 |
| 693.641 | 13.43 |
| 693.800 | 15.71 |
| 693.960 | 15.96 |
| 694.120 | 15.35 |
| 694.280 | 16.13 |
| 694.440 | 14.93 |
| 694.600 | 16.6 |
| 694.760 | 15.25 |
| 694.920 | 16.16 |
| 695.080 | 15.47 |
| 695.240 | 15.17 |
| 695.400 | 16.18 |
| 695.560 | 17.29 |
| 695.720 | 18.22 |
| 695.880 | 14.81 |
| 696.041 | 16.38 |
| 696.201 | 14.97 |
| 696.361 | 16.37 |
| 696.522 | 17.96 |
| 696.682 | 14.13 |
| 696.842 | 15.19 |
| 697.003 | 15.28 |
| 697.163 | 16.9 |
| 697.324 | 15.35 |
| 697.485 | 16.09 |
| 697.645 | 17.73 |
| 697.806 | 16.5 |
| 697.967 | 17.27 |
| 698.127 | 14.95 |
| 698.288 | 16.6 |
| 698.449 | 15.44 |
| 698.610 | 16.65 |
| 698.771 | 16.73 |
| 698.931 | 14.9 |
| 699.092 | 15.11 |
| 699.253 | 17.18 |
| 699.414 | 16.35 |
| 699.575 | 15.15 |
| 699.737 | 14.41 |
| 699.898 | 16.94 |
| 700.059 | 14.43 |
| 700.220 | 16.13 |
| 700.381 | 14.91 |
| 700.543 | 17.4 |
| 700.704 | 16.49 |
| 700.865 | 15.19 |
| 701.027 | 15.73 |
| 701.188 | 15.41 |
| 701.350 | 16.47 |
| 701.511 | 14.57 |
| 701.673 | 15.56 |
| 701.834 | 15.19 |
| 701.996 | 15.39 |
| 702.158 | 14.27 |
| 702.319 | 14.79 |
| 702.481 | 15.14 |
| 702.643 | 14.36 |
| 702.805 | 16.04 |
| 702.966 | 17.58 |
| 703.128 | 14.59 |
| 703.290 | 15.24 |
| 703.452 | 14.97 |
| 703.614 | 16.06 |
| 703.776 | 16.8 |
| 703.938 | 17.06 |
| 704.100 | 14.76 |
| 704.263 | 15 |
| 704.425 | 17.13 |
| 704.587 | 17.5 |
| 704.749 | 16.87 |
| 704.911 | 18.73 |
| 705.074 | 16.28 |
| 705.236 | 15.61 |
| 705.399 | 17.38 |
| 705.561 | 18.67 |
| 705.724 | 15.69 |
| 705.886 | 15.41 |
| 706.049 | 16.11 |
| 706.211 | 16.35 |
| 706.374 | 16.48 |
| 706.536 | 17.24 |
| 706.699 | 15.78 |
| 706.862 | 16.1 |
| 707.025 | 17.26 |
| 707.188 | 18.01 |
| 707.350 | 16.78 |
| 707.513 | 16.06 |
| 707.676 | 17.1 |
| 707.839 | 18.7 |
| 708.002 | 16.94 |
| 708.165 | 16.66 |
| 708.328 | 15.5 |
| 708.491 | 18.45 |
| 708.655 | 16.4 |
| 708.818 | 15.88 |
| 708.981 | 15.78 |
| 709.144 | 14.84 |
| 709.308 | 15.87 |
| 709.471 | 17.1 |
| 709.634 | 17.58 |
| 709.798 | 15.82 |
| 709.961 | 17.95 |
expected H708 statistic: 154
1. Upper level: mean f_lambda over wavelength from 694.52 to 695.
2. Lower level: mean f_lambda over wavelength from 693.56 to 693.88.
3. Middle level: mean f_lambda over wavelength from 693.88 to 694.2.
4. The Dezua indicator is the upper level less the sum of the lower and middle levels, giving -14.2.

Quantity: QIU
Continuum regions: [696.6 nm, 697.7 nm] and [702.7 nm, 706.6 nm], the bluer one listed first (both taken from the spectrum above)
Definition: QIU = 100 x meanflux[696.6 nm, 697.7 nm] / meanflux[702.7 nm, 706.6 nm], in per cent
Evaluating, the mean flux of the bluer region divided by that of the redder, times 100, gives 96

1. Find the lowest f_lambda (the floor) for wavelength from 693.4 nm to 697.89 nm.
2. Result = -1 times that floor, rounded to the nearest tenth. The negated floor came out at -13.4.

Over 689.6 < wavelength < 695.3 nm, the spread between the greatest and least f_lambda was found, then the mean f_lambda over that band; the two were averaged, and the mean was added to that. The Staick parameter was 25.6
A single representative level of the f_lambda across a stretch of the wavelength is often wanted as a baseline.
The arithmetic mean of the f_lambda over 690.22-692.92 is 15.5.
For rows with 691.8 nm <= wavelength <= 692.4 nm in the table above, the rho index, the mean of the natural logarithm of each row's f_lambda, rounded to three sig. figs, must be 2.79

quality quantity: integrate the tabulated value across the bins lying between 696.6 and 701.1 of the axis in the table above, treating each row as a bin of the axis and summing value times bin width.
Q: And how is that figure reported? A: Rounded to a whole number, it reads 72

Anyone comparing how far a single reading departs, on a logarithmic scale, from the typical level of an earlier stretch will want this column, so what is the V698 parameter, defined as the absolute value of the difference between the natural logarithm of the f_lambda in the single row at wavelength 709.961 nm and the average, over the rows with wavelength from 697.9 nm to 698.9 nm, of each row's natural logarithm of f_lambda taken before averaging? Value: 0.10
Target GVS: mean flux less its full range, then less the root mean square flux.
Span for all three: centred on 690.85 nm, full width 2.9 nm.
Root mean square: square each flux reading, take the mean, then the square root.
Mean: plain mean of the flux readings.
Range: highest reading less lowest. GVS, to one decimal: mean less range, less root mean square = -5.2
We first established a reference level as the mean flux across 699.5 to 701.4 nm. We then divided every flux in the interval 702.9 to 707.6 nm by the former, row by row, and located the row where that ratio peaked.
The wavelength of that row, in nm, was 704.911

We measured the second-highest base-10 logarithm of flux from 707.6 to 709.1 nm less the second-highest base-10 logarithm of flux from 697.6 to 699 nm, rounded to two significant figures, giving 0.029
